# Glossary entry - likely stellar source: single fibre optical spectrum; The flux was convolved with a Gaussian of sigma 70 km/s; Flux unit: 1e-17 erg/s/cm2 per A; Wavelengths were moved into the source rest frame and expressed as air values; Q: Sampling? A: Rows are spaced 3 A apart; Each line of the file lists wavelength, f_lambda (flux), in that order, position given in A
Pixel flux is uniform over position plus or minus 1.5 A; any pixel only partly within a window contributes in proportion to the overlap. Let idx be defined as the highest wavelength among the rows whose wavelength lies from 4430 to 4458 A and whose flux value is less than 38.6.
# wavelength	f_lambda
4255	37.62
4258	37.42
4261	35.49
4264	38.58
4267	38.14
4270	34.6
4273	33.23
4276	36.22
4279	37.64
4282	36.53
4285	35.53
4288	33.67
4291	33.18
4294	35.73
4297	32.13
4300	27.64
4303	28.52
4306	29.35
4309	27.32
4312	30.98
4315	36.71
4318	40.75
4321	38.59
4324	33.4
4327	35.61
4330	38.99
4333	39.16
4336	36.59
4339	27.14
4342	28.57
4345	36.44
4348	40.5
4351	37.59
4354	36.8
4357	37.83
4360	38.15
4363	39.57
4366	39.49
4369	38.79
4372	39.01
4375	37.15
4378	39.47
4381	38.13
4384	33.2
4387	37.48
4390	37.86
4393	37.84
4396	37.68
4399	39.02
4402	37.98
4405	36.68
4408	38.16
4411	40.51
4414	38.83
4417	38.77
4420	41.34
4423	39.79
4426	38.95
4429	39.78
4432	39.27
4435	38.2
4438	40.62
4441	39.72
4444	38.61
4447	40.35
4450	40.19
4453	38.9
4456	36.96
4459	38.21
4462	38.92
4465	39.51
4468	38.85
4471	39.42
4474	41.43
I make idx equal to 4456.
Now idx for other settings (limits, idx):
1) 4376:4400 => 4396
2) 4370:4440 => 4435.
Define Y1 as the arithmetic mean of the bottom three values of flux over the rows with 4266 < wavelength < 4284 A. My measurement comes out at 34.7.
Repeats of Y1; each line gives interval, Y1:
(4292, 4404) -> 27.4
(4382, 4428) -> 35.8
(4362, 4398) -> 35.9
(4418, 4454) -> 38.6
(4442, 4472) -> 37.9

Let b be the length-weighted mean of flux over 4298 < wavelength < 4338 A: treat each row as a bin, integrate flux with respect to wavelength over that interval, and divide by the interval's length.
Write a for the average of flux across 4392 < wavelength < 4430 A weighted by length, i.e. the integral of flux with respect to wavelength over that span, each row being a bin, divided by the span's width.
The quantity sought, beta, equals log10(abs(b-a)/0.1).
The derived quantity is 1.69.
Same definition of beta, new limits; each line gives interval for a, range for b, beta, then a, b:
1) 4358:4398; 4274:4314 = 1.72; 38.0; 33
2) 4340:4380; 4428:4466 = 1.22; 37.5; 39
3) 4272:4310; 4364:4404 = 1.70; 32.9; 38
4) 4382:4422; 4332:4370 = 1.18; 38.1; 37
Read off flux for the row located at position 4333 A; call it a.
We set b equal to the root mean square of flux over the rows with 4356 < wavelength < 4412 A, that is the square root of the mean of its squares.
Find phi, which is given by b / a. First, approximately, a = 39.16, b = 38.1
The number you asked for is 0.97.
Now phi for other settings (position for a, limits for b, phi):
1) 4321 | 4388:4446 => 1.01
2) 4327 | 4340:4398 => 1.05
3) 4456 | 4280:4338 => 0.93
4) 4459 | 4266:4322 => 0.90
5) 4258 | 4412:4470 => 1.05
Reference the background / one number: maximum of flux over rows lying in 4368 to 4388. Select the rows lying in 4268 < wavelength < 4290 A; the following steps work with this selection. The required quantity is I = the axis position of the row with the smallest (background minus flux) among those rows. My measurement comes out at 4279 A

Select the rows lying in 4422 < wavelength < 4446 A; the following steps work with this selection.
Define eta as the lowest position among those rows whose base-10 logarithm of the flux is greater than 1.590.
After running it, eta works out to 4423 A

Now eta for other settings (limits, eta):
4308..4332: 4318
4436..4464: 4438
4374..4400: 4378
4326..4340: 4330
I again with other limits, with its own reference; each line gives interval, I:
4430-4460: 4438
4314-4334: 4318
